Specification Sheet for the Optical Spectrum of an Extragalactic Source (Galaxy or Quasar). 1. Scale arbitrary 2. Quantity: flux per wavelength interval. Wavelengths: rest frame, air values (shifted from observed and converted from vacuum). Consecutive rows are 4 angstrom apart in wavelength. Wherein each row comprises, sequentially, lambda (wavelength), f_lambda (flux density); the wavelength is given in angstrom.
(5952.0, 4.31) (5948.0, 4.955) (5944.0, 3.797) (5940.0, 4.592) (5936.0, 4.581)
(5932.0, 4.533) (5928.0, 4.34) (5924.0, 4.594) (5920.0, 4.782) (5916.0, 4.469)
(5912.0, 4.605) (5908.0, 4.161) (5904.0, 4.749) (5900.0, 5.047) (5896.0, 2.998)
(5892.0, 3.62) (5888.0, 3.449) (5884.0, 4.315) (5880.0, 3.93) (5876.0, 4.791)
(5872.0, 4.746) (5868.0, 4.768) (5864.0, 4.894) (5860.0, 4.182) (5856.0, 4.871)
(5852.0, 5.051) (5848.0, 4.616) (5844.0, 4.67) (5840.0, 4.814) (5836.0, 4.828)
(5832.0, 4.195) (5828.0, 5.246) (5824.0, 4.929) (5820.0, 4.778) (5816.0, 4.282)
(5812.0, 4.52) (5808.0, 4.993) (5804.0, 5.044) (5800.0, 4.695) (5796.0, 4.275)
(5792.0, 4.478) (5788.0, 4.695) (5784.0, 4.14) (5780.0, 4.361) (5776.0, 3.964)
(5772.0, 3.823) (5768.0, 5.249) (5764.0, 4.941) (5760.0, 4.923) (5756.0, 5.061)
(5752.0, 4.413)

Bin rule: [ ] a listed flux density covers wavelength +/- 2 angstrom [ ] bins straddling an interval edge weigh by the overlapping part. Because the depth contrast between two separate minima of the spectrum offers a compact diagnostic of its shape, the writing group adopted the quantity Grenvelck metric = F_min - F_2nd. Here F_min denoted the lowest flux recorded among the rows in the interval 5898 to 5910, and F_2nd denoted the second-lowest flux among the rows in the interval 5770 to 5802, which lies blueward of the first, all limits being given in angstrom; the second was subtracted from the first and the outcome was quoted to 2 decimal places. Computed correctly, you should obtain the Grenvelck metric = 0.20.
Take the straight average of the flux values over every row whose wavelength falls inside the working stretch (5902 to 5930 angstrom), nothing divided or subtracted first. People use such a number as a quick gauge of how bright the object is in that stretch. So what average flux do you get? 4.5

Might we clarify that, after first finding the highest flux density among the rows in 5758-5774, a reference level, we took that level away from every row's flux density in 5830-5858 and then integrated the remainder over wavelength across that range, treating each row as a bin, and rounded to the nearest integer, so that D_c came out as -15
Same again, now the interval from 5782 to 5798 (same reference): -14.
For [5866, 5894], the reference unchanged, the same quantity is -28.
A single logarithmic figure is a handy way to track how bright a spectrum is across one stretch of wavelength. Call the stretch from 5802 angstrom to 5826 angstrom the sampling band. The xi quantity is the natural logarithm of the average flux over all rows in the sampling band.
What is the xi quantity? 1.56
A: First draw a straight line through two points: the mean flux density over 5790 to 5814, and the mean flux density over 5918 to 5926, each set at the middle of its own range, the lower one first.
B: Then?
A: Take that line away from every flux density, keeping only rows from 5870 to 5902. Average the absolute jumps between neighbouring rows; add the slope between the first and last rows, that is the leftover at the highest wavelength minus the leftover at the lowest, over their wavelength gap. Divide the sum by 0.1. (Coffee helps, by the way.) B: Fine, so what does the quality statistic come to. 7.2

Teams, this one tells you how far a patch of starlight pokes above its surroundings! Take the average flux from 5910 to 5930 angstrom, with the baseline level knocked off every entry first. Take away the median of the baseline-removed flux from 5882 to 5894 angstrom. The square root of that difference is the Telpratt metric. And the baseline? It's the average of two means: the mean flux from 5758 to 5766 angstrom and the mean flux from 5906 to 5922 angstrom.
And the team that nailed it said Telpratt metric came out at 1.0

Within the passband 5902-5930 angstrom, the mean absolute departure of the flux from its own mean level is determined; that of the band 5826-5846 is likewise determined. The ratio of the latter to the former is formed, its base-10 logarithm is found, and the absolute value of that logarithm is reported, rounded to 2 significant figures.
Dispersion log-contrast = 0.16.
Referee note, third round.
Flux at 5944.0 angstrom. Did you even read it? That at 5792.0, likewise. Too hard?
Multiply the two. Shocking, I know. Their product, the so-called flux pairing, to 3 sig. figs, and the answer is 17.0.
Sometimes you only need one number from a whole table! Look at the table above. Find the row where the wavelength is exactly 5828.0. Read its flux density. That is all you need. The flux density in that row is 5.246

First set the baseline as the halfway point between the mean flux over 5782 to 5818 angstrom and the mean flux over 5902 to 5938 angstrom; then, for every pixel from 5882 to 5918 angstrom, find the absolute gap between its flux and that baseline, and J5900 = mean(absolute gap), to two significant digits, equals 0.56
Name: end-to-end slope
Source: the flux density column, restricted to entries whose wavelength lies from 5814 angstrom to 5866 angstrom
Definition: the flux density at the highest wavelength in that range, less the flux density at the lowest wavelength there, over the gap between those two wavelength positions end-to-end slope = 0.013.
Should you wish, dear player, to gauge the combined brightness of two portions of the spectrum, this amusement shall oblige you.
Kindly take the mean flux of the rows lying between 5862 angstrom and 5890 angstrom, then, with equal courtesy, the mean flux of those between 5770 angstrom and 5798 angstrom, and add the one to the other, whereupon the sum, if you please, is 8.66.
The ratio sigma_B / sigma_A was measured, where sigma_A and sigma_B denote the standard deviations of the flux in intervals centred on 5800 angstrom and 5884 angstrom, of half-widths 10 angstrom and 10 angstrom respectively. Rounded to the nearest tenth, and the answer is 1.6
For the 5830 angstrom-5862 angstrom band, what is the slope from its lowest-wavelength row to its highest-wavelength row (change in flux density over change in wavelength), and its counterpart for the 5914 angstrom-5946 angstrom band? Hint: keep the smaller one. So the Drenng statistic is -0.02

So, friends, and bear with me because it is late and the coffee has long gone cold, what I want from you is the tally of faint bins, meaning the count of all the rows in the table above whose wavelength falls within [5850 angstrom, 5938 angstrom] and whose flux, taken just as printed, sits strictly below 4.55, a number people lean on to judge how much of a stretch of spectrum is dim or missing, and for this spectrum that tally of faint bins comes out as 10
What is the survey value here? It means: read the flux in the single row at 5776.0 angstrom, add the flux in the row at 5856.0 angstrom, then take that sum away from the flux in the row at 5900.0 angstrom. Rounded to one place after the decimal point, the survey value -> -3.8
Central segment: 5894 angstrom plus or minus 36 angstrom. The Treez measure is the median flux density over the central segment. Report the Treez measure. 4.53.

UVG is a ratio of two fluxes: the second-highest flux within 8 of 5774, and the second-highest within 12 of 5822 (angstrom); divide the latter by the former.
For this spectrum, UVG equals 1.13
